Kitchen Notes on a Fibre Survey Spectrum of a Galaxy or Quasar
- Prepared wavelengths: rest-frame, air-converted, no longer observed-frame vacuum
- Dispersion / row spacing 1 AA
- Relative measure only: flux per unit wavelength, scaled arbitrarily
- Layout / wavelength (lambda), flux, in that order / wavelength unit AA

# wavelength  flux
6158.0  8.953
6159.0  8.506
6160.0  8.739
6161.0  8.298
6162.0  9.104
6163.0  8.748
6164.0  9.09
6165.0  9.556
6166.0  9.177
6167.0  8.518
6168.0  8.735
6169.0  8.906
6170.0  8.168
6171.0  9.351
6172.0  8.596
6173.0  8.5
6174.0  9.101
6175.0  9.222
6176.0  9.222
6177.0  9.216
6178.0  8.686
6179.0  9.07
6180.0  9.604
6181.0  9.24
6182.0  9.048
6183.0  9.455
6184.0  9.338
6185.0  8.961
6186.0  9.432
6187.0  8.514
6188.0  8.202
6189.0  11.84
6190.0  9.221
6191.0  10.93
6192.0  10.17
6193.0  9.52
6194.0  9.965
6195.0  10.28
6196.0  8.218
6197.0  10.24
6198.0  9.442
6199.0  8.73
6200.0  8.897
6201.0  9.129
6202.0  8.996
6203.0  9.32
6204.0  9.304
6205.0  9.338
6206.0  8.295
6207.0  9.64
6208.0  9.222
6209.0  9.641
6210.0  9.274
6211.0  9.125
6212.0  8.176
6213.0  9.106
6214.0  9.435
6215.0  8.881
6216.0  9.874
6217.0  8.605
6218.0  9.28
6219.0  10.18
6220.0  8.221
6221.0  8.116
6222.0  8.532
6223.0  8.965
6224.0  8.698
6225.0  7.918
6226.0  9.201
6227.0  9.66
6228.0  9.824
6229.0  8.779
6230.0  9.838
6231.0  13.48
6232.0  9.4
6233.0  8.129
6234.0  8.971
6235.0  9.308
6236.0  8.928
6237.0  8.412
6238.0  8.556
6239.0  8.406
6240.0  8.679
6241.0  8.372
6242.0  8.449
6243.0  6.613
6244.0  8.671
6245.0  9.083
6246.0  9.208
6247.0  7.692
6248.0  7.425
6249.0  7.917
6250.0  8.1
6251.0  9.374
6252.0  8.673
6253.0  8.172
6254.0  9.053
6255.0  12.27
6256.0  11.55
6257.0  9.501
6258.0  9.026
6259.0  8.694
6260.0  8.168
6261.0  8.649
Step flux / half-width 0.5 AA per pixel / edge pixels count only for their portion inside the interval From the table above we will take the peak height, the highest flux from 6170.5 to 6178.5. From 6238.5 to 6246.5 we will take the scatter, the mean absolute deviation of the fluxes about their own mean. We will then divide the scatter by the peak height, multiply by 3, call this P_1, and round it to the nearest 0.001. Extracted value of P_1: 0.154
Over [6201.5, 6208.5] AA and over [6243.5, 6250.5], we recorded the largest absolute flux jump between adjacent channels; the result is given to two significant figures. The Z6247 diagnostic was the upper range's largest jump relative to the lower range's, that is 1.1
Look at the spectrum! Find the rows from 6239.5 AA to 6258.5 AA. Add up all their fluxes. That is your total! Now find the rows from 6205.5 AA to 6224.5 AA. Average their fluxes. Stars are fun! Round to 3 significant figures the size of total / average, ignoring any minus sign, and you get 18.6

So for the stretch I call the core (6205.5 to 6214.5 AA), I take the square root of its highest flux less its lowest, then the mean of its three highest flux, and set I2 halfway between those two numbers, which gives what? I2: 5.4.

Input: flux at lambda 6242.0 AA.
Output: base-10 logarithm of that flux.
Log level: 0.927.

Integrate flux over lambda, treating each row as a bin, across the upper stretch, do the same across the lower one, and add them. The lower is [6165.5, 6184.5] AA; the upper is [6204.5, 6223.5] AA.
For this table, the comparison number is 343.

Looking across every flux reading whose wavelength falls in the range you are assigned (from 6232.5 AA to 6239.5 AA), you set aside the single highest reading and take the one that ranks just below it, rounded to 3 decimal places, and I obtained 8.971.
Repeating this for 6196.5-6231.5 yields 10.240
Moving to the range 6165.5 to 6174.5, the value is 9.177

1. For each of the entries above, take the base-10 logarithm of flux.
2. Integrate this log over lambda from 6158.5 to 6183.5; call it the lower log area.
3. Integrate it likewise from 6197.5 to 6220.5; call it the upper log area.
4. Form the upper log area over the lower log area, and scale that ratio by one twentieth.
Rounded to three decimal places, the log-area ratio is 0.046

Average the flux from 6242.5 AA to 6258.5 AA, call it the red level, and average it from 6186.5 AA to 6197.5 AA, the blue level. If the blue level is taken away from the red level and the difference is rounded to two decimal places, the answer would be -0.84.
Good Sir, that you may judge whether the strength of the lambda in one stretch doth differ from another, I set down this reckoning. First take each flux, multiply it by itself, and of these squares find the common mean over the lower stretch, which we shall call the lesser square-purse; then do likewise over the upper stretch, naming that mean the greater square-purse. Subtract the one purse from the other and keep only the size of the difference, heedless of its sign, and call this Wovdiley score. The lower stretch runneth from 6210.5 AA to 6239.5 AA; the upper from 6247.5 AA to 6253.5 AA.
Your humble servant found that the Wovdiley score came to 15.0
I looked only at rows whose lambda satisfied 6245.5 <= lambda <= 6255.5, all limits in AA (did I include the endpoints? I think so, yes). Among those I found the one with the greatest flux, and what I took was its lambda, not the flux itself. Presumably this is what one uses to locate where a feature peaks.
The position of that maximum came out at 6255.0 AA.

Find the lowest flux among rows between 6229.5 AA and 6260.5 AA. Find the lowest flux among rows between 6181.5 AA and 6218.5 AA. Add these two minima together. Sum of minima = 14.8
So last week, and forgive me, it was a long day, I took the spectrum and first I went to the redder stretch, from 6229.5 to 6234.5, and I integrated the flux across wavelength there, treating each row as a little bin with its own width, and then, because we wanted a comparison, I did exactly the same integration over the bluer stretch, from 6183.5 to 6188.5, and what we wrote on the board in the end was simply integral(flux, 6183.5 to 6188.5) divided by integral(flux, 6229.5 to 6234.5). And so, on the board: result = 0.89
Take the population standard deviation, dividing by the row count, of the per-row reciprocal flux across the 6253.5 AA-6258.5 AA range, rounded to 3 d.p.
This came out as 0.012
